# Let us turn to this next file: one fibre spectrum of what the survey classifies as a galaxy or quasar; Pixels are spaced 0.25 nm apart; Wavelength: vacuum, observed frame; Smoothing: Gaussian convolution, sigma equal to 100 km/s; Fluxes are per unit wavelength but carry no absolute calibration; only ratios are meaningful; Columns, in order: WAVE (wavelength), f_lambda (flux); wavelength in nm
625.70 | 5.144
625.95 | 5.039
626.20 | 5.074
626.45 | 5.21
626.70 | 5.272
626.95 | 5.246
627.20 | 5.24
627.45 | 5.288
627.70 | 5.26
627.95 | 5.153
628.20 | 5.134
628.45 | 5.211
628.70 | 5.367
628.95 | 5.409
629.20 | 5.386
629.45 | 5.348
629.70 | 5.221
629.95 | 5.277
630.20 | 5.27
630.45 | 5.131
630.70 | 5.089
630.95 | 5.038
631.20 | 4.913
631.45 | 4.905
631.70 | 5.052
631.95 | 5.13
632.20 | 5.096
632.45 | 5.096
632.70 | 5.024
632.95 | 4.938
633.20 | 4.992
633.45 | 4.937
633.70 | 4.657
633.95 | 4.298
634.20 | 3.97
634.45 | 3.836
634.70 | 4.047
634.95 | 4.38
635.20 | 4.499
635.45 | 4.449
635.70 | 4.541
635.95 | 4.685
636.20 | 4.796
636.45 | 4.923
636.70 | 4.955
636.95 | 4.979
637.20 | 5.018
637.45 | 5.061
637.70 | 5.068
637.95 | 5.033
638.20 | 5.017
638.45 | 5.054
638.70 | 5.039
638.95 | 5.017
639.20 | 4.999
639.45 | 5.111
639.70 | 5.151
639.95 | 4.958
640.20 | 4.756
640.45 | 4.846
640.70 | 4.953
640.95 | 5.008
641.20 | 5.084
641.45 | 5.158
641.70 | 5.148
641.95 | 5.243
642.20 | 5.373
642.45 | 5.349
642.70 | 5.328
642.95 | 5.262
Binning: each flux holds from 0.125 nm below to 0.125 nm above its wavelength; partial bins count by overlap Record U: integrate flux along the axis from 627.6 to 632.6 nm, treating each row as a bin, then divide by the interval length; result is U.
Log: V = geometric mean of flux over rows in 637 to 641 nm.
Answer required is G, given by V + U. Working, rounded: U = 5.17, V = 5.0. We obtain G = 10.2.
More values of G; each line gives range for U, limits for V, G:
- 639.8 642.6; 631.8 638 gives 9.8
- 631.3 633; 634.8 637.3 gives 9.8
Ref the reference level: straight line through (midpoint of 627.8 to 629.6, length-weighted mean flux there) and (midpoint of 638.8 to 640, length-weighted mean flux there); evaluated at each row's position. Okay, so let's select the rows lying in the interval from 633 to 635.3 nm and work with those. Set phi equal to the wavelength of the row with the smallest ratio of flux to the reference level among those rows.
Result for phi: 634.45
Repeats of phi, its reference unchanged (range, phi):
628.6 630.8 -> 630.70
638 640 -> 639.95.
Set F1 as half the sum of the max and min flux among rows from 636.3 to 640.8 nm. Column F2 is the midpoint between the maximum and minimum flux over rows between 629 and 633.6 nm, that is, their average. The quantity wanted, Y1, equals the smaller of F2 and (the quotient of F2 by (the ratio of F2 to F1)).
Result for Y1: 5.0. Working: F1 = 5.0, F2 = 5.15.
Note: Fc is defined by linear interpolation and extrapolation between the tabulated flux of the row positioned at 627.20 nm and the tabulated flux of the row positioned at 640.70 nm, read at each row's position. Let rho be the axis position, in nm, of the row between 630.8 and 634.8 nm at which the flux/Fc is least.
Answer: 634.45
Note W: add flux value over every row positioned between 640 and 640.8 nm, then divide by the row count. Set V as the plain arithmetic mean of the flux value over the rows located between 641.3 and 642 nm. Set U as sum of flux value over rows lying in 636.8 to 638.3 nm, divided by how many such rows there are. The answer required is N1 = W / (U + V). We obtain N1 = 0.48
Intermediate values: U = 5.0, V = 5.18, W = 4.85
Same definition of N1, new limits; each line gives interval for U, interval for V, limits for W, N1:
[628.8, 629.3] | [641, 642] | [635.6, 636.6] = 0.45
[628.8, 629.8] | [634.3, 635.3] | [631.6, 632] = 0.53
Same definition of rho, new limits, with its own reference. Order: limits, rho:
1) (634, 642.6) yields 634.45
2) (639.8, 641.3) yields 640.20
